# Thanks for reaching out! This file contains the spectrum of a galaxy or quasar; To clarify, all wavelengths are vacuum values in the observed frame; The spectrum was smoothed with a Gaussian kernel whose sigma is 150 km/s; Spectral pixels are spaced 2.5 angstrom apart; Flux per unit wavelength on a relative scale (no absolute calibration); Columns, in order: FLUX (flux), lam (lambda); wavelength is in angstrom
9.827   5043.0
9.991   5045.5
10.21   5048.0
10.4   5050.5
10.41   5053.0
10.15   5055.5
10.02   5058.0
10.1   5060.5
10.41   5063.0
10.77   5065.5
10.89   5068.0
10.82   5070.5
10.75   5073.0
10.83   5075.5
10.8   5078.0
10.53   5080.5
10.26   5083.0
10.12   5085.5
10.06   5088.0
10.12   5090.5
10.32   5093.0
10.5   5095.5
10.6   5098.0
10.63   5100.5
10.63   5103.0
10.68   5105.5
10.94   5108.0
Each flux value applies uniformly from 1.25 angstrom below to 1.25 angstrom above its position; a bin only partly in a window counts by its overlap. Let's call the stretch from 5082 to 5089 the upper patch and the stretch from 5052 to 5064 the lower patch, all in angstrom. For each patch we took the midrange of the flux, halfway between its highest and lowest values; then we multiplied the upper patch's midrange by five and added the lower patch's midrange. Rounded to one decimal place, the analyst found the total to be 61.0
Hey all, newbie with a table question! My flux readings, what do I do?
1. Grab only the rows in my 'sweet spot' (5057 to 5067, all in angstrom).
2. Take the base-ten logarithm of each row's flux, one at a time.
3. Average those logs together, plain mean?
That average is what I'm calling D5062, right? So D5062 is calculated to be 1.01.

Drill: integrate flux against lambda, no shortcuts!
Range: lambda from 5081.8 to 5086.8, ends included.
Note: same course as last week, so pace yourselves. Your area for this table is 51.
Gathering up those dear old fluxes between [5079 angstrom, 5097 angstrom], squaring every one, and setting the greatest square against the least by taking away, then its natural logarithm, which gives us 2.3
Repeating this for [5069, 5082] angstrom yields 1.9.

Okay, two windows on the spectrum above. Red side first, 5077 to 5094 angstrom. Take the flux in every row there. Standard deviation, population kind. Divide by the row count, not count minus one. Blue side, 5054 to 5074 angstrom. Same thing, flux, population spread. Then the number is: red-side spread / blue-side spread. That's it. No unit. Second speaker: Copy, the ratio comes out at 0.73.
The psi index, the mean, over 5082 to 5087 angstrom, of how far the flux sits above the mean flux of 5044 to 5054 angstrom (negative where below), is -0.06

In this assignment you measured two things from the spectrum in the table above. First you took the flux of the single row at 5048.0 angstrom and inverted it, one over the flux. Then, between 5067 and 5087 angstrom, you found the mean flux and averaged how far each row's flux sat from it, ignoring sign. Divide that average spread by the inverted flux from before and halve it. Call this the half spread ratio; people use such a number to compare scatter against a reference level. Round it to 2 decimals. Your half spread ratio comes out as 1.23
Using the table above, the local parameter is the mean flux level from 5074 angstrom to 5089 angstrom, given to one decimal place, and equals 10.4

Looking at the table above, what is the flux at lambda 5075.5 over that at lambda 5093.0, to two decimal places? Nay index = 1.05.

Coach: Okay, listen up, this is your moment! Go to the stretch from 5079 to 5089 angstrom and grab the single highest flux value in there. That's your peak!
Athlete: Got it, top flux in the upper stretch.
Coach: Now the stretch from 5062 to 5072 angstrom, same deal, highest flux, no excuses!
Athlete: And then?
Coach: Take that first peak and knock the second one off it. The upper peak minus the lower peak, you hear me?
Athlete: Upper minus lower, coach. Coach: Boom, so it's -0.36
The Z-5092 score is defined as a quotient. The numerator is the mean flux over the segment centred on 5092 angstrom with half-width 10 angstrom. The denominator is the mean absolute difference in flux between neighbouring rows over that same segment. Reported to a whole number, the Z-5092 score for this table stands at 94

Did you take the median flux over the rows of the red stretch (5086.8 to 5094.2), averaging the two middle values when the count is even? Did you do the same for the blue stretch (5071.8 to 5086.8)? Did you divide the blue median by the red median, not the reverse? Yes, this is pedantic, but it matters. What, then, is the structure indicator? 1.05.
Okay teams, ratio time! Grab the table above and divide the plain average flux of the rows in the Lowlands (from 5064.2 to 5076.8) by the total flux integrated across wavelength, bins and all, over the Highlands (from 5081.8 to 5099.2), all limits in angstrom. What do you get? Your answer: 0.06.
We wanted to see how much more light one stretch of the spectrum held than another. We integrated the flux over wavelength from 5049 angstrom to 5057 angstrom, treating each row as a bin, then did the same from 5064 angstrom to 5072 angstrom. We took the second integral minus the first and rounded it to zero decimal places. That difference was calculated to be 4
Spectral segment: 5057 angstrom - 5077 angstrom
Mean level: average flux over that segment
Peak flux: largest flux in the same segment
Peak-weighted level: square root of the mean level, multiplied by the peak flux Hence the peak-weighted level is 35.4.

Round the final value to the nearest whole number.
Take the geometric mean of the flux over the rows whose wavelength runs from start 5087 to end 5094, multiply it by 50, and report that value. 508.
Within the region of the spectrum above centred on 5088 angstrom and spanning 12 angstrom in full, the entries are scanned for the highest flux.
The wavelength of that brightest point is 5093.0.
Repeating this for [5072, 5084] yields 5075.5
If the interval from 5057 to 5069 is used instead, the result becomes 5068.0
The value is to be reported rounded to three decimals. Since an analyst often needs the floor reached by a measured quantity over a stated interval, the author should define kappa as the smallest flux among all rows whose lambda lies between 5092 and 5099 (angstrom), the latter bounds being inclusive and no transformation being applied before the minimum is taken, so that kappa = 10.320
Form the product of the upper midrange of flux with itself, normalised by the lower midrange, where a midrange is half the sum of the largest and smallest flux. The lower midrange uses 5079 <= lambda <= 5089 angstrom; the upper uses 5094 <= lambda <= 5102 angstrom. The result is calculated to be 10.8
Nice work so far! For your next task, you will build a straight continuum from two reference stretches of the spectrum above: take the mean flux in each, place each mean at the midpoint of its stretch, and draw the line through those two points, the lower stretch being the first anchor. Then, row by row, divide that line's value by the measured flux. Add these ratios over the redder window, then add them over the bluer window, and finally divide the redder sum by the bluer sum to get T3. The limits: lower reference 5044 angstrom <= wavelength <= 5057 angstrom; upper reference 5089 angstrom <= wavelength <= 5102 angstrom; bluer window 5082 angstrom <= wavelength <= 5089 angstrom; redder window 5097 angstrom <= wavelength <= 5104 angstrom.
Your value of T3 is 0.96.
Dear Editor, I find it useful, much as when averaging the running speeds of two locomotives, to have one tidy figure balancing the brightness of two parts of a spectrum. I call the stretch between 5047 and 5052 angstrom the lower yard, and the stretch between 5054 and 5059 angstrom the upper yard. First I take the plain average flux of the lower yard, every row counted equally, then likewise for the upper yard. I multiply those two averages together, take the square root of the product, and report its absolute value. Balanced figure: 10.2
